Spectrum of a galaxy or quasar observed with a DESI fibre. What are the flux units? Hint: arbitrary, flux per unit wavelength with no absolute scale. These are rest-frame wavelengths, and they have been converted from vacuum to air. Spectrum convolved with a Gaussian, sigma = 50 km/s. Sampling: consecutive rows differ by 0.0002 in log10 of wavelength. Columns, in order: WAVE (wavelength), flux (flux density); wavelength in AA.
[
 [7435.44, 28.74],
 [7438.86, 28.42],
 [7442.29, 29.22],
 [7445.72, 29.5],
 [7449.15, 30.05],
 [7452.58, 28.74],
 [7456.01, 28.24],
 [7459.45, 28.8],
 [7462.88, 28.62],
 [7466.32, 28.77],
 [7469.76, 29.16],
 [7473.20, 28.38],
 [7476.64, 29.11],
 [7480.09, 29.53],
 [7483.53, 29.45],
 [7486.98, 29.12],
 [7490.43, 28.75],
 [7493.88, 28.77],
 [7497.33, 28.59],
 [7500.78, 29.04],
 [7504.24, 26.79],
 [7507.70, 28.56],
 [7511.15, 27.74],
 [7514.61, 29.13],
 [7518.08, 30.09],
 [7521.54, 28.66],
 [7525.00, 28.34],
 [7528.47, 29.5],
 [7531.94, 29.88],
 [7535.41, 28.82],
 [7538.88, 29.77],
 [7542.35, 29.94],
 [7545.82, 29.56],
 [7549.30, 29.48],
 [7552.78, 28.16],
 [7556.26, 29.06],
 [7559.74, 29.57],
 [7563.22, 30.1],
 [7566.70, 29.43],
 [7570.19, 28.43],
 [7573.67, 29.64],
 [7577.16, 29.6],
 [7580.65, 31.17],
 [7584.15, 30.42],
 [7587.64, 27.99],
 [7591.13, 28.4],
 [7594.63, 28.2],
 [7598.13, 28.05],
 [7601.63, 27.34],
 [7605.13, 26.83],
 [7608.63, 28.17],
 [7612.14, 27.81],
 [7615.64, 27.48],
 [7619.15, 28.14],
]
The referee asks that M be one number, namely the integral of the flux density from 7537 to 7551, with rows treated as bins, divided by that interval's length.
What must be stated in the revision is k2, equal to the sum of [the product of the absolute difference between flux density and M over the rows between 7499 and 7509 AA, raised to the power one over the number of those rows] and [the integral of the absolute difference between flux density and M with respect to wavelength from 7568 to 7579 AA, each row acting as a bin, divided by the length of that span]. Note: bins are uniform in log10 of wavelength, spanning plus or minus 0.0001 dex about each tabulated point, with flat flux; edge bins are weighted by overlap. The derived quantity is 1.75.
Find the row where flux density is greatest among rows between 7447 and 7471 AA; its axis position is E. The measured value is 7449.15 AA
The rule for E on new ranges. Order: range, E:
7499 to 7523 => 7518.08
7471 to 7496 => 7480.09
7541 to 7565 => 7563.22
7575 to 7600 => 7580.65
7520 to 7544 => 7542.35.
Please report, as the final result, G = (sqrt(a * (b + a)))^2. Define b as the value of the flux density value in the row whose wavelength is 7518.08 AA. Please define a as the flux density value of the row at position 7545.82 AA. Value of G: 1763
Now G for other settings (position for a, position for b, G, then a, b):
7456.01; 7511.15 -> 1581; 28.24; 27.74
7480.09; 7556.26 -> 1730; 29.53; 29.06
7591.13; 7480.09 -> 1645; 28.4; 29.53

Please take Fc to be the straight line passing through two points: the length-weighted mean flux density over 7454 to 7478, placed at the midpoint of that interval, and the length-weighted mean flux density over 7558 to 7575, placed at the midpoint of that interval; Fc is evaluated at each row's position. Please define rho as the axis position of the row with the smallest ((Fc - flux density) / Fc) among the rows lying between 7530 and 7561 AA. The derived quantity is 7531.94 AA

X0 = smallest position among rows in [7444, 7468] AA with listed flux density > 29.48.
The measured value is 7445.72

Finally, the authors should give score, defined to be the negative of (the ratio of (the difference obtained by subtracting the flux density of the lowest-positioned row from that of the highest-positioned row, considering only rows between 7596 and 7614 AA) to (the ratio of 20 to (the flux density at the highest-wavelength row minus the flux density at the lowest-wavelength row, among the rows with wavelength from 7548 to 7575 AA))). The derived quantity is 0.002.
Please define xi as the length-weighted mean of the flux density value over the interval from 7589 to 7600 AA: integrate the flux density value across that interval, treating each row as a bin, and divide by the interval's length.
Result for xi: 28.2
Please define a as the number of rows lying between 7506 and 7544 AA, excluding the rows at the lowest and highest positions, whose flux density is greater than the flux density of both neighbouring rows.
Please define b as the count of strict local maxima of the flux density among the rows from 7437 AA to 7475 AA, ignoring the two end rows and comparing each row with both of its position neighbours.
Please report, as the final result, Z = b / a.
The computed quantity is 1.5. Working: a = 2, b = 3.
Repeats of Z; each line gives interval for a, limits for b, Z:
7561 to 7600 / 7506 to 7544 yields 0.7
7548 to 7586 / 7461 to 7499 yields 1.0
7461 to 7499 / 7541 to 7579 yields 0.7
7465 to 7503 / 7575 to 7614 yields 1.0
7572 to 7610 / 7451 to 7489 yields 1.5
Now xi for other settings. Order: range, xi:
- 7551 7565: 29.2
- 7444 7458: 29.1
